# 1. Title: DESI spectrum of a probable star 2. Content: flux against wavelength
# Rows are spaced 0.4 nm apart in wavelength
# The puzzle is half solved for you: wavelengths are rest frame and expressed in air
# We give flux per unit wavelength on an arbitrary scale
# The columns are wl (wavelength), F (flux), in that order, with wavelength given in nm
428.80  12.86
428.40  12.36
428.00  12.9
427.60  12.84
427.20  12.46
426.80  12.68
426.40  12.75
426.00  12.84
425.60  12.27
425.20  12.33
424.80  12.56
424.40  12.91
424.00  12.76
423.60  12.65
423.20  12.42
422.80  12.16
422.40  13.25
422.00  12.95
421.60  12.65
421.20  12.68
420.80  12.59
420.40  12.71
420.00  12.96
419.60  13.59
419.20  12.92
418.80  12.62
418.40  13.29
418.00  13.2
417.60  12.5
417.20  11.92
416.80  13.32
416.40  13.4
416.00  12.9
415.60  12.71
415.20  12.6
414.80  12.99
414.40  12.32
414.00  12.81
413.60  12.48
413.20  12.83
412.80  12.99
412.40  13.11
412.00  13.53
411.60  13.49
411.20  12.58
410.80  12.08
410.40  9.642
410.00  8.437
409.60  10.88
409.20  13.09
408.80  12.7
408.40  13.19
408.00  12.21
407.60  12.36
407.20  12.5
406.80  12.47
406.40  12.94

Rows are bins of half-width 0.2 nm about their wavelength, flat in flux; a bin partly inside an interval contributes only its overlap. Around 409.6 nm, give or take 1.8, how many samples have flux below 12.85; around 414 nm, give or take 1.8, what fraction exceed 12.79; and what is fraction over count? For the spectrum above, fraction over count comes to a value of 0.079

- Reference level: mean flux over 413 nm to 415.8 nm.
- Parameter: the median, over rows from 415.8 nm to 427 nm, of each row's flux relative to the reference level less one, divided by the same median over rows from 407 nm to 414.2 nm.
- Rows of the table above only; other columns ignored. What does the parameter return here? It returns -1.4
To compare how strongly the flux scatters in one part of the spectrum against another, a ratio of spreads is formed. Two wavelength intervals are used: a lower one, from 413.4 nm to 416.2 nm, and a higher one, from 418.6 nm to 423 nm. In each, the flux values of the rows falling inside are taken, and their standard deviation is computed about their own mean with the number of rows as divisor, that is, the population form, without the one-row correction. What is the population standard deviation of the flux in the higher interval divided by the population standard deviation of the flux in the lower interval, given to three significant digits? 1.63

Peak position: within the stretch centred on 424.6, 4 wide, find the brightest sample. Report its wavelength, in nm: 424.40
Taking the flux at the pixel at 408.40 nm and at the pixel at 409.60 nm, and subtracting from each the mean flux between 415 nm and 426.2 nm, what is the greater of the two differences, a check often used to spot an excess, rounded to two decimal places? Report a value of 0.42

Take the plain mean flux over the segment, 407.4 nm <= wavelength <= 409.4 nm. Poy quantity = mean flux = 12.71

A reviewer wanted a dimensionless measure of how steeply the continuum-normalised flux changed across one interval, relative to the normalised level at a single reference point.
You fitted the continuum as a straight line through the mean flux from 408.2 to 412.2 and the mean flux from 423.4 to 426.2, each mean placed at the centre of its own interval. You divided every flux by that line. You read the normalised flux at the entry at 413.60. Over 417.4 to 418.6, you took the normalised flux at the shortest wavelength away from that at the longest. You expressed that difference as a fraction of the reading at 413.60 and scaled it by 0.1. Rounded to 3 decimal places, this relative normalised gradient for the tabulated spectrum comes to 0.006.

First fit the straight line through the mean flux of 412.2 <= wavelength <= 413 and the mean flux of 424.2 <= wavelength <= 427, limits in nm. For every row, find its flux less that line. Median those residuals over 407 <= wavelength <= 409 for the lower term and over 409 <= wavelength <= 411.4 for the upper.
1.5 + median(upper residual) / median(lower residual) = 3.8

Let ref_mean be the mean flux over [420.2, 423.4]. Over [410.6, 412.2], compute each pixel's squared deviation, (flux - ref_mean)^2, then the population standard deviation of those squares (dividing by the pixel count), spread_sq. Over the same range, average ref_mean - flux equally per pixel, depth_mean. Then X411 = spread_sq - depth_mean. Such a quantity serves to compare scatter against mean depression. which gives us 0.5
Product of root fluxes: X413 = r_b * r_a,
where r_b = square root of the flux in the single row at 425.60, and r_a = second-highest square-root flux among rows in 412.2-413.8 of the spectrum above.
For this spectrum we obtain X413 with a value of 12.62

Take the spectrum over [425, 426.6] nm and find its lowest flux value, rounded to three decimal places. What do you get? 12.270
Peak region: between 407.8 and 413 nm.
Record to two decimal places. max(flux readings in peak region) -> 13.53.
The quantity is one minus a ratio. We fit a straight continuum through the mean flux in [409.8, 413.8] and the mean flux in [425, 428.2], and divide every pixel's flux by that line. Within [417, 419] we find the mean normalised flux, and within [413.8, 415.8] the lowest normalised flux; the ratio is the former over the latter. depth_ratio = -0.021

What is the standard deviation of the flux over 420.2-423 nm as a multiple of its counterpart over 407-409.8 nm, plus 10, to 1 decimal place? 10.4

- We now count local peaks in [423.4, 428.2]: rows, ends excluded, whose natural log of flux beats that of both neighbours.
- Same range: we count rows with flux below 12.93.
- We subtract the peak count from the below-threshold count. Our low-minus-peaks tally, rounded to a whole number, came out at 10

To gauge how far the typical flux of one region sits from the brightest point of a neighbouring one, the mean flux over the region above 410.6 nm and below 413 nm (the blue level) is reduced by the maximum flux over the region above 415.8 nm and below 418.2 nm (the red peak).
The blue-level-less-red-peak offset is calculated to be -0.4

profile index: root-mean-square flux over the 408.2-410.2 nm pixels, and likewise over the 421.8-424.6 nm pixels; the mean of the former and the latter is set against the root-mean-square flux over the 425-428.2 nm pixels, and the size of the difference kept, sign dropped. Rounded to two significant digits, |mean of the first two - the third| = 0.37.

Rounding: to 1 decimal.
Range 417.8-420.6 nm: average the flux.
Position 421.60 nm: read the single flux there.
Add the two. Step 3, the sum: 25.7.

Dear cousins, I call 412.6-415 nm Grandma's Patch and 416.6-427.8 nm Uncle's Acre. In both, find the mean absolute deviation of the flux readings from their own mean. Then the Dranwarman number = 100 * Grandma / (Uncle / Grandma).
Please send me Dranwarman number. 18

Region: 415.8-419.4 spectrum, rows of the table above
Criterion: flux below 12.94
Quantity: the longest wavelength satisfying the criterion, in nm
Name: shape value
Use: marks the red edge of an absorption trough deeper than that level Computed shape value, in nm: 419.20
